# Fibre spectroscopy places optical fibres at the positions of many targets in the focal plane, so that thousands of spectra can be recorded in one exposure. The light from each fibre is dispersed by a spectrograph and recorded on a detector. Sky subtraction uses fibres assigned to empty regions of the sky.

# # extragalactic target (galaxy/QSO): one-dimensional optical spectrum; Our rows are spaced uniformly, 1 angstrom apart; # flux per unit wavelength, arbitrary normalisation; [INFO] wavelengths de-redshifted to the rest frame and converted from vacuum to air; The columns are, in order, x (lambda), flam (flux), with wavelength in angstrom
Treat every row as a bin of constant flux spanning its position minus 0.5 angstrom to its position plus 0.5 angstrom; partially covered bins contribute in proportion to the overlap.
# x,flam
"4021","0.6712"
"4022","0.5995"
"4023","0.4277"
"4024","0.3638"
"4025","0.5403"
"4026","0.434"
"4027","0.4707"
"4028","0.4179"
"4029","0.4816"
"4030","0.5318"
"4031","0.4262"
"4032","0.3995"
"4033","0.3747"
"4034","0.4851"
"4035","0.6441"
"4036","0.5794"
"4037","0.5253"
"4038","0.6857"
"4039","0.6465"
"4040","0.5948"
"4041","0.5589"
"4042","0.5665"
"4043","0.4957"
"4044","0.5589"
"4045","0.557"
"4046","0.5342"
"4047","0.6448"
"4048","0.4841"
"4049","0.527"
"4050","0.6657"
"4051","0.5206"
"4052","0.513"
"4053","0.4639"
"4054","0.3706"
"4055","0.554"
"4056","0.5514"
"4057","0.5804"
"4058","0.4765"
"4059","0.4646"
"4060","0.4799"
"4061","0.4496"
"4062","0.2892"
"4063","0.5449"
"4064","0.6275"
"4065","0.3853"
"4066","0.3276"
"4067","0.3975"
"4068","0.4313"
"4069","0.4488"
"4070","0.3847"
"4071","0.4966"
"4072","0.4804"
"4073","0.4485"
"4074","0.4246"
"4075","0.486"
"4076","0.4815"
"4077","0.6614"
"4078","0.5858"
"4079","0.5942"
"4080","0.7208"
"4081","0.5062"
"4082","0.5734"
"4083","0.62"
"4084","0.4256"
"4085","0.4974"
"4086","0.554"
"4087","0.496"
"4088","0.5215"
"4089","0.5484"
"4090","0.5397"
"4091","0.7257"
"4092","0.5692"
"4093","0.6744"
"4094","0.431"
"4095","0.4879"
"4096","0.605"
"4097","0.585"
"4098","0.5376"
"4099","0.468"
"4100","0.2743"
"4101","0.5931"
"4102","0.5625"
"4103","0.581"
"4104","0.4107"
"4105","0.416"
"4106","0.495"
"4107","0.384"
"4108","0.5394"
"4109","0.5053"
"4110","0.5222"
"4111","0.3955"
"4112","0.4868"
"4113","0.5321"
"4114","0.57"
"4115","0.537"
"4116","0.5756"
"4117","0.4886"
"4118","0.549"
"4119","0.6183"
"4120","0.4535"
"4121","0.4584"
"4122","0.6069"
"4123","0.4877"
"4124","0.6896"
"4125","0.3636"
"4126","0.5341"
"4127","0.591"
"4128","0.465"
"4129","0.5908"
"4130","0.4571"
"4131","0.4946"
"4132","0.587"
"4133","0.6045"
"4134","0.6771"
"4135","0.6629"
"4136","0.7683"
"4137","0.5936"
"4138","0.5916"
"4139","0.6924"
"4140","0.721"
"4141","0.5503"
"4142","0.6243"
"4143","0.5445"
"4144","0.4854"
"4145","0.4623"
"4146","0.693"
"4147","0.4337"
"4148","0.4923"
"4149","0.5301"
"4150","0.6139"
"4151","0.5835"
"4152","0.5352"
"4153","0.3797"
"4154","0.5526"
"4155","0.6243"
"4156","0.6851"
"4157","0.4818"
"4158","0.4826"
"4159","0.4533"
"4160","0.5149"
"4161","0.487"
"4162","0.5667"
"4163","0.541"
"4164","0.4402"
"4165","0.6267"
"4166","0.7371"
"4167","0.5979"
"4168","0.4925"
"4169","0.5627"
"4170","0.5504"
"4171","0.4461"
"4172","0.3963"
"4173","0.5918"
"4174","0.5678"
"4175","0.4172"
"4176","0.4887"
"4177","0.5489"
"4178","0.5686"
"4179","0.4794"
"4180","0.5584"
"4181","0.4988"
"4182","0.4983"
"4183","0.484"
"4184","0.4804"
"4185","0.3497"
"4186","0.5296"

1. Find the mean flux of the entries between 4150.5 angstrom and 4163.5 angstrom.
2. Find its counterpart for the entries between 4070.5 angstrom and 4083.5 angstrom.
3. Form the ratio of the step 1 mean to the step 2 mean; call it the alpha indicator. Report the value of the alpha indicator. 0.97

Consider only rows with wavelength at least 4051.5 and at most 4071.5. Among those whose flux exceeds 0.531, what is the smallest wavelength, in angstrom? 4055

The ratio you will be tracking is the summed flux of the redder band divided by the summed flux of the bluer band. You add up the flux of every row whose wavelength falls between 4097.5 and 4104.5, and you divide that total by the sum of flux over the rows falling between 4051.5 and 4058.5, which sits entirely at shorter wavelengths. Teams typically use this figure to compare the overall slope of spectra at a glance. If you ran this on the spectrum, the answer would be 0.98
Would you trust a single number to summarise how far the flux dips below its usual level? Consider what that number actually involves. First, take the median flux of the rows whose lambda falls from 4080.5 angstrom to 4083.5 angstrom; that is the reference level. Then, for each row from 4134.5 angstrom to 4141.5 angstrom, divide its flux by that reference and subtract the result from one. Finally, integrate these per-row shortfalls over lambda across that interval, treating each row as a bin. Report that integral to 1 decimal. -1.0 angstrom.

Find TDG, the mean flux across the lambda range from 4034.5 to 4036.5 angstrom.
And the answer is 0.61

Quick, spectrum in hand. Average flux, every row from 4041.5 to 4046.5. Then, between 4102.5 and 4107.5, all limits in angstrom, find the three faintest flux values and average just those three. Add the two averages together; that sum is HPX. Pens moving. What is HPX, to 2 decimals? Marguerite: 0.95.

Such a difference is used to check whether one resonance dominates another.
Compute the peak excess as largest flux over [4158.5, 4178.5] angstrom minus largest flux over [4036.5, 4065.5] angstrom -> 0.05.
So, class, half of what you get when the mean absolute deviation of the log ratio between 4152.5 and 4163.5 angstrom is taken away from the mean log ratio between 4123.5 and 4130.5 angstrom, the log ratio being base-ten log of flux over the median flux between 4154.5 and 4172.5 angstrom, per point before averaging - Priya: -0.030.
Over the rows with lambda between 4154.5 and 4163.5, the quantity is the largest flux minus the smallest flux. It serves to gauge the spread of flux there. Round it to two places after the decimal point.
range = 0.23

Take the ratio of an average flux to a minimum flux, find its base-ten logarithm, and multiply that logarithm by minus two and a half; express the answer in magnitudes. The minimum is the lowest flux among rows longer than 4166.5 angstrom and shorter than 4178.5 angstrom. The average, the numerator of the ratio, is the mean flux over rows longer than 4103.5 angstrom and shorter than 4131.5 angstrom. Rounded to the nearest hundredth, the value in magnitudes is -0.27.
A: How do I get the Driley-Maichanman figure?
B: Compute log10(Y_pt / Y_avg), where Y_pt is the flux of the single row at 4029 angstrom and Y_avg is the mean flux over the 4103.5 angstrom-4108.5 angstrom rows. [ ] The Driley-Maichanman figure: 0.03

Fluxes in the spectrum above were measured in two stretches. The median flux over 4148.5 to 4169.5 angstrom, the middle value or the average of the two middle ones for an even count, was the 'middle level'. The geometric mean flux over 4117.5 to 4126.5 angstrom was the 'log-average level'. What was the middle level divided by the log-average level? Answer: 1.04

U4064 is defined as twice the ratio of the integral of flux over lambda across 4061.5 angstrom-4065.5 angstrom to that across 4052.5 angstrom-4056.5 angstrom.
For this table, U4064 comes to 1.90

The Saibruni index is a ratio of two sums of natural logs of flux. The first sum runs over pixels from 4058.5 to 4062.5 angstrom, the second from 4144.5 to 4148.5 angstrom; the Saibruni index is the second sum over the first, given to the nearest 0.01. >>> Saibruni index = 0.76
